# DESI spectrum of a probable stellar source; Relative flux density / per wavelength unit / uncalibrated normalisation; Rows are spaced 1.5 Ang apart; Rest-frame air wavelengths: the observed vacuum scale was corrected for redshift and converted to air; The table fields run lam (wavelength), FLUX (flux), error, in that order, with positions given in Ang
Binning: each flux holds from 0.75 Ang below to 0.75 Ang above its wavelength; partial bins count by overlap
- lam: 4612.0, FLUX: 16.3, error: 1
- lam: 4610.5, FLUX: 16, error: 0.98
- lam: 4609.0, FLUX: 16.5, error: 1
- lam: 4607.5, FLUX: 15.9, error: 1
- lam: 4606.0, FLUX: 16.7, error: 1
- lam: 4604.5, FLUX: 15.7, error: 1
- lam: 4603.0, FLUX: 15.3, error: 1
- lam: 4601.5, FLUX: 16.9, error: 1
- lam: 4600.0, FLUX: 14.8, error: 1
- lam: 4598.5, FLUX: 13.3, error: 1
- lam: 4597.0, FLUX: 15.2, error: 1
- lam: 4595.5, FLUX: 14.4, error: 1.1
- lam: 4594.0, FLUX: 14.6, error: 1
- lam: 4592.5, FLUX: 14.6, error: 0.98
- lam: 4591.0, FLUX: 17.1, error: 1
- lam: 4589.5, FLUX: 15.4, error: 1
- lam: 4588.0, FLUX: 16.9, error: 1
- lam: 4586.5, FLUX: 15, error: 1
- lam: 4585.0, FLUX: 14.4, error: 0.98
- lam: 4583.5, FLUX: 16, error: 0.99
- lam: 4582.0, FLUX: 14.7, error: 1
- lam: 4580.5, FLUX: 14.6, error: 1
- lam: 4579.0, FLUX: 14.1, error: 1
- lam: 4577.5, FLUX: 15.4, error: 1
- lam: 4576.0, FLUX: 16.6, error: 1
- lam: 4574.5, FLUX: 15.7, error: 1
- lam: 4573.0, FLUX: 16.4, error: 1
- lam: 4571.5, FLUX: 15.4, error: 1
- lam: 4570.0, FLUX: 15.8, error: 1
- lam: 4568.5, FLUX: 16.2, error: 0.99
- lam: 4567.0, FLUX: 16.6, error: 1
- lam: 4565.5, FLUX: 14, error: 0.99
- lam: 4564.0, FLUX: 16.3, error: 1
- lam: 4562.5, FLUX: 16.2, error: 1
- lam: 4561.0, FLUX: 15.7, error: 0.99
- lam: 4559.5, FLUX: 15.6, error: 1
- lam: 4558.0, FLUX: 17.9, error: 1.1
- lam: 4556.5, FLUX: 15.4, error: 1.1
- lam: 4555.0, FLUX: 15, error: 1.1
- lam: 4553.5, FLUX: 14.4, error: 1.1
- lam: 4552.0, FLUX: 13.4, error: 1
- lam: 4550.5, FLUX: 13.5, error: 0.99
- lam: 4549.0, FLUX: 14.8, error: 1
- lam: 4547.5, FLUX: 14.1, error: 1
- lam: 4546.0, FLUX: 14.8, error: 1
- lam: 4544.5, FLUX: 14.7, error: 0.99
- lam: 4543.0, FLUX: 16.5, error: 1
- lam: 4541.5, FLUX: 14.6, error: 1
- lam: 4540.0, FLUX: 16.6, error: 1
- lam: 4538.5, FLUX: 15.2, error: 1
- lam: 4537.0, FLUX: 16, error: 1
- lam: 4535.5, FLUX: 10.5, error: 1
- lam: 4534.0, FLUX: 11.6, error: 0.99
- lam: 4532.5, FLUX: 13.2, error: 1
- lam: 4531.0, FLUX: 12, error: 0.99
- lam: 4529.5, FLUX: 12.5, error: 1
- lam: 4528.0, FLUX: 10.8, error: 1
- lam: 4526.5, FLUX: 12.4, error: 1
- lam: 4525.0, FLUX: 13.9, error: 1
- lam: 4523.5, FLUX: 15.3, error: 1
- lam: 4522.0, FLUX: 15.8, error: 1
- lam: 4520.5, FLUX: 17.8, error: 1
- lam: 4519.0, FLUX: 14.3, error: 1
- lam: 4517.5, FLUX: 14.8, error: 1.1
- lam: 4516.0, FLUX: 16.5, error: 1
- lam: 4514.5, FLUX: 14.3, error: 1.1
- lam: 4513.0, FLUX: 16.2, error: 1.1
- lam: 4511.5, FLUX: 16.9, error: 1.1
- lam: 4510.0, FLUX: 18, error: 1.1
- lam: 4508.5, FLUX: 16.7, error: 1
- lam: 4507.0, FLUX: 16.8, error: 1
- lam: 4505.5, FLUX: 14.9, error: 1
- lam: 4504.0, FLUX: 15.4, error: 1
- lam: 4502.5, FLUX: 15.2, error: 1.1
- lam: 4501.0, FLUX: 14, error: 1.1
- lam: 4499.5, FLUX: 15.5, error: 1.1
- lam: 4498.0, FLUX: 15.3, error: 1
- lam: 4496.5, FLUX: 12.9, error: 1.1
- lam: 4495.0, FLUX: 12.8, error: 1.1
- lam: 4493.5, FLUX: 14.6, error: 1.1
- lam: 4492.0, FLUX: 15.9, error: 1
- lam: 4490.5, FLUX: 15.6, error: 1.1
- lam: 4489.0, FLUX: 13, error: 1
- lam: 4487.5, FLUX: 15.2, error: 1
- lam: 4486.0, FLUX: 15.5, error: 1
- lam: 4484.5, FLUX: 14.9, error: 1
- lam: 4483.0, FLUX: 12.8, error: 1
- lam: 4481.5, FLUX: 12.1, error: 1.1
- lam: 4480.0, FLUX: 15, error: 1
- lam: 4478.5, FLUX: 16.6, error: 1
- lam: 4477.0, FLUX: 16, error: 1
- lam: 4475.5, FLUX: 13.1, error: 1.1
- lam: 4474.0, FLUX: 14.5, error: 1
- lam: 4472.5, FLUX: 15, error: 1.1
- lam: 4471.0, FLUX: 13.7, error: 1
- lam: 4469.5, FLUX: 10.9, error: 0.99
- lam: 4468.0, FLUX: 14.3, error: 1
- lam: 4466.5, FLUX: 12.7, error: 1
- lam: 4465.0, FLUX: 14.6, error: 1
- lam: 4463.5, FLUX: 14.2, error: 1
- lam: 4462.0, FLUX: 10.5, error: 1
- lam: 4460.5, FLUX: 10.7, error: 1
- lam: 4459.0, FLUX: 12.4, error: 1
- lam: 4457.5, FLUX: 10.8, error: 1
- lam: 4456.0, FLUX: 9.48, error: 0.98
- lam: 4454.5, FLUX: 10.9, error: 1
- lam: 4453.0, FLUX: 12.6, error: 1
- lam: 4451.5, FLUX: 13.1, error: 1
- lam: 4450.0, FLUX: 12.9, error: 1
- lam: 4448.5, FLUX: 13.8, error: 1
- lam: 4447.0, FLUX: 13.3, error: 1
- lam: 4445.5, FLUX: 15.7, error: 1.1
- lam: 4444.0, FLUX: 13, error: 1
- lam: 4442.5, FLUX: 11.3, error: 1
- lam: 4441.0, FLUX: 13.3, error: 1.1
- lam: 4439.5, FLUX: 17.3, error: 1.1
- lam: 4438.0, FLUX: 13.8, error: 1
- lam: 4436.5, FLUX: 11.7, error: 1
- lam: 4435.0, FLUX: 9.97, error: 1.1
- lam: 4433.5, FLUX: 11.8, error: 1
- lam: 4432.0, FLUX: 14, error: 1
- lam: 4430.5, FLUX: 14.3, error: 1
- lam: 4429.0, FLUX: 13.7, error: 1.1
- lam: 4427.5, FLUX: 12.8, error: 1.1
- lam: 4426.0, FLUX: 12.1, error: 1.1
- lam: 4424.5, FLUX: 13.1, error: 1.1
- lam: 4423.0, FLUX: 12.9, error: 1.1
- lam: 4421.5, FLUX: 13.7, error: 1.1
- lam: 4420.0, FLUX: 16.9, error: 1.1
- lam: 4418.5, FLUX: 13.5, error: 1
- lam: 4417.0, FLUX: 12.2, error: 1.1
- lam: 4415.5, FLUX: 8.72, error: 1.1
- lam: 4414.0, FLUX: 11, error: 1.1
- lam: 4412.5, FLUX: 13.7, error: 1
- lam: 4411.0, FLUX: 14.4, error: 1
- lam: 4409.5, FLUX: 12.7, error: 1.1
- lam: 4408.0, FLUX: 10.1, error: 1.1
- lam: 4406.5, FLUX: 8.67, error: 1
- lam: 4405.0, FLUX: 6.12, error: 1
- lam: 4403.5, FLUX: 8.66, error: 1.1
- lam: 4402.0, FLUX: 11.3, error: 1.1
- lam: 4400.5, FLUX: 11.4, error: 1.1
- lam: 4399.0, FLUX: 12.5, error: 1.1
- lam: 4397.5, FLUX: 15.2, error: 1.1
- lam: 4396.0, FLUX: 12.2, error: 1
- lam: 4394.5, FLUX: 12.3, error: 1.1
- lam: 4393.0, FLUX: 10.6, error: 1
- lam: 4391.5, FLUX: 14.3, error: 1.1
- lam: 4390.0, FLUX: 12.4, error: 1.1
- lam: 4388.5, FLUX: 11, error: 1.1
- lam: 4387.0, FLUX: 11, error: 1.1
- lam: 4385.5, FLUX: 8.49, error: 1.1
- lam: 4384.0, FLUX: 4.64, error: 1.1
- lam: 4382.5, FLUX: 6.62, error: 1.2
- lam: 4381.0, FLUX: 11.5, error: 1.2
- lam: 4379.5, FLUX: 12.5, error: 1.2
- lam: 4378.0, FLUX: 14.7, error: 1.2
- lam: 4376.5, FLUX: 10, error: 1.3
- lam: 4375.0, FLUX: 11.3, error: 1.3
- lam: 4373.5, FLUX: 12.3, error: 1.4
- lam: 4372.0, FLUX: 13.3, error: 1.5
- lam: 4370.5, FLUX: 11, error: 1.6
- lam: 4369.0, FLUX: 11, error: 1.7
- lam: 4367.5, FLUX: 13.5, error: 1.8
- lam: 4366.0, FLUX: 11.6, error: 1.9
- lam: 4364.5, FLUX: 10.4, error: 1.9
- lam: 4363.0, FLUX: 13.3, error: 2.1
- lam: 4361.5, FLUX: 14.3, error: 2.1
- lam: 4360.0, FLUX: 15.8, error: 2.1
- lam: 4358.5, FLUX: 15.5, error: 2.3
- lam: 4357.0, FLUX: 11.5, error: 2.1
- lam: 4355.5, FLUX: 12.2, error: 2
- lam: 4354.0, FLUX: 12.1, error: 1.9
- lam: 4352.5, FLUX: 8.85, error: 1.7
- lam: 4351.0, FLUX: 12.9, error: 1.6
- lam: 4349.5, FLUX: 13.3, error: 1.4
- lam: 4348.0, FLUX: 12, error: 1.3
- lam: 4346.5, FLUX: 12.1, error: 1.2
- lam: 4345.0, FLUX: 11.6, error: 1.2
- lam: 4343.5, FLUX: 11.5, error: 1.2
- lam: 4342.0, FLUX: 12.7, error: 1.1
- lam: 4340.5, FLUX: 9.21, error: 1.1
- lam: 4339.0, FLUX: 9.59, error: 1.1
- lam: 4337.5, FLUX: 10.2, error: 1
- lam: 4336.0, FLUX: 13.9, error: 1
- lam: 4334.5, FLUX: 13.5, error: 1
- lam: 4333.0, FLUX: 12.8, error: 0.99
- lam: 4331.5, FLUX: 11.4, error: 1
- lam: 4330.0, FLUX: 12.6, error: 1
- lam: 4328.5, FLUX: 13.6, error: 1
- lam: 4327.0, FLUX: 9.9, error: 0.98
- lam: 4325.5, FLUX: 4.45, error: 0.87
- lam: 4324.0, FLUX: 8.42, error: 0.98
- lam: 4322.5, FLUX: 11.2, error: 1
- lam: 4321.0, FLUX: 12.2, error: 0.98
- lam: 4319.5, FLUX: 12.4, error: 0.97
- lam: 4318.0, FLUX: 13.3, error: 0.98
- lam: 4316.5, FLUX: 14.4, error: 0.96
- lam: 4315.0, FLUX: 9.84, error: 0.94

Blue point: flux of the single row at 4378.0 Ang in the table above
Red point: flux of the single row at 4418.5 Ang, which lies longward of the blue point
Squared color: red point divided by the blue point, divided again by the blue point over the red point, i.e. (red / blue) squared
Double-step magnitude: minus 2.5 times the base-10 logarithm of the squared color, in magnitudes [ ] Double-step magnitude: 0.18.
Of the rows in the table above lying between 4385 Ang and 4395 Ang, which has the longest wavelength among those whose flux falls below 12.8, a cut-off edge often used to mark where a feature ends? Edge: 4394.5 Ang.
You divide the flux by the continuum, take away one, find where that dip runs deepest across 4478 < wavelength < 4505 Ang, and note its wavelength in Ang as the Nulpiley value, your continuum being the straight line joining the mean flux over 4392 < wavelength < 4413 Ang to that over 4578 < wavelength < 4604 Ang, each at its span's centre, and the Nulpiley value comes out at 4481.5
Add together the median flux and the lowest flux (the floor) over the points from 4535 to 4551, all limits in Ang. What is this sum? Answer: 25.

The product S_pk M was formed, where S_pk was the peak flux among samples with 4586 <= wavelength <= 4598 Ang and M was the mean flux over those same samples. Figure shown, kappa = 263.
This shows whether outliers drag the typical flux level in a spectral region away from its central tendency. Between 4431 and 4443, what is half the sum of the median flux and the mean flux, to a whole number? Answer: 13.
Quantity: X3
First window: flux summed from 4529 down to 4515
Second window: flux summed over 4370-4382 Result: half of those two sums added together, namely 114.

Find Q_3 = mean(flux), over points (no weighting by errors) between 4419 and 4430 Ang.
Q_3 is 13.6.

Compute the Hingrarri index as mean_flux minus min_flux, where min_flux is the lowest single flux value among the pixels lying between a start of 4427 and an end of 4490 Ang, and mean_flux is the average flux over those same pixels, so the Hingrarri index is 3.8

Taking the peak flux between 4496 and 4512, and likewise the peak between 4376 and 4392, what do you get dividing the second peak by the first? 0.82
